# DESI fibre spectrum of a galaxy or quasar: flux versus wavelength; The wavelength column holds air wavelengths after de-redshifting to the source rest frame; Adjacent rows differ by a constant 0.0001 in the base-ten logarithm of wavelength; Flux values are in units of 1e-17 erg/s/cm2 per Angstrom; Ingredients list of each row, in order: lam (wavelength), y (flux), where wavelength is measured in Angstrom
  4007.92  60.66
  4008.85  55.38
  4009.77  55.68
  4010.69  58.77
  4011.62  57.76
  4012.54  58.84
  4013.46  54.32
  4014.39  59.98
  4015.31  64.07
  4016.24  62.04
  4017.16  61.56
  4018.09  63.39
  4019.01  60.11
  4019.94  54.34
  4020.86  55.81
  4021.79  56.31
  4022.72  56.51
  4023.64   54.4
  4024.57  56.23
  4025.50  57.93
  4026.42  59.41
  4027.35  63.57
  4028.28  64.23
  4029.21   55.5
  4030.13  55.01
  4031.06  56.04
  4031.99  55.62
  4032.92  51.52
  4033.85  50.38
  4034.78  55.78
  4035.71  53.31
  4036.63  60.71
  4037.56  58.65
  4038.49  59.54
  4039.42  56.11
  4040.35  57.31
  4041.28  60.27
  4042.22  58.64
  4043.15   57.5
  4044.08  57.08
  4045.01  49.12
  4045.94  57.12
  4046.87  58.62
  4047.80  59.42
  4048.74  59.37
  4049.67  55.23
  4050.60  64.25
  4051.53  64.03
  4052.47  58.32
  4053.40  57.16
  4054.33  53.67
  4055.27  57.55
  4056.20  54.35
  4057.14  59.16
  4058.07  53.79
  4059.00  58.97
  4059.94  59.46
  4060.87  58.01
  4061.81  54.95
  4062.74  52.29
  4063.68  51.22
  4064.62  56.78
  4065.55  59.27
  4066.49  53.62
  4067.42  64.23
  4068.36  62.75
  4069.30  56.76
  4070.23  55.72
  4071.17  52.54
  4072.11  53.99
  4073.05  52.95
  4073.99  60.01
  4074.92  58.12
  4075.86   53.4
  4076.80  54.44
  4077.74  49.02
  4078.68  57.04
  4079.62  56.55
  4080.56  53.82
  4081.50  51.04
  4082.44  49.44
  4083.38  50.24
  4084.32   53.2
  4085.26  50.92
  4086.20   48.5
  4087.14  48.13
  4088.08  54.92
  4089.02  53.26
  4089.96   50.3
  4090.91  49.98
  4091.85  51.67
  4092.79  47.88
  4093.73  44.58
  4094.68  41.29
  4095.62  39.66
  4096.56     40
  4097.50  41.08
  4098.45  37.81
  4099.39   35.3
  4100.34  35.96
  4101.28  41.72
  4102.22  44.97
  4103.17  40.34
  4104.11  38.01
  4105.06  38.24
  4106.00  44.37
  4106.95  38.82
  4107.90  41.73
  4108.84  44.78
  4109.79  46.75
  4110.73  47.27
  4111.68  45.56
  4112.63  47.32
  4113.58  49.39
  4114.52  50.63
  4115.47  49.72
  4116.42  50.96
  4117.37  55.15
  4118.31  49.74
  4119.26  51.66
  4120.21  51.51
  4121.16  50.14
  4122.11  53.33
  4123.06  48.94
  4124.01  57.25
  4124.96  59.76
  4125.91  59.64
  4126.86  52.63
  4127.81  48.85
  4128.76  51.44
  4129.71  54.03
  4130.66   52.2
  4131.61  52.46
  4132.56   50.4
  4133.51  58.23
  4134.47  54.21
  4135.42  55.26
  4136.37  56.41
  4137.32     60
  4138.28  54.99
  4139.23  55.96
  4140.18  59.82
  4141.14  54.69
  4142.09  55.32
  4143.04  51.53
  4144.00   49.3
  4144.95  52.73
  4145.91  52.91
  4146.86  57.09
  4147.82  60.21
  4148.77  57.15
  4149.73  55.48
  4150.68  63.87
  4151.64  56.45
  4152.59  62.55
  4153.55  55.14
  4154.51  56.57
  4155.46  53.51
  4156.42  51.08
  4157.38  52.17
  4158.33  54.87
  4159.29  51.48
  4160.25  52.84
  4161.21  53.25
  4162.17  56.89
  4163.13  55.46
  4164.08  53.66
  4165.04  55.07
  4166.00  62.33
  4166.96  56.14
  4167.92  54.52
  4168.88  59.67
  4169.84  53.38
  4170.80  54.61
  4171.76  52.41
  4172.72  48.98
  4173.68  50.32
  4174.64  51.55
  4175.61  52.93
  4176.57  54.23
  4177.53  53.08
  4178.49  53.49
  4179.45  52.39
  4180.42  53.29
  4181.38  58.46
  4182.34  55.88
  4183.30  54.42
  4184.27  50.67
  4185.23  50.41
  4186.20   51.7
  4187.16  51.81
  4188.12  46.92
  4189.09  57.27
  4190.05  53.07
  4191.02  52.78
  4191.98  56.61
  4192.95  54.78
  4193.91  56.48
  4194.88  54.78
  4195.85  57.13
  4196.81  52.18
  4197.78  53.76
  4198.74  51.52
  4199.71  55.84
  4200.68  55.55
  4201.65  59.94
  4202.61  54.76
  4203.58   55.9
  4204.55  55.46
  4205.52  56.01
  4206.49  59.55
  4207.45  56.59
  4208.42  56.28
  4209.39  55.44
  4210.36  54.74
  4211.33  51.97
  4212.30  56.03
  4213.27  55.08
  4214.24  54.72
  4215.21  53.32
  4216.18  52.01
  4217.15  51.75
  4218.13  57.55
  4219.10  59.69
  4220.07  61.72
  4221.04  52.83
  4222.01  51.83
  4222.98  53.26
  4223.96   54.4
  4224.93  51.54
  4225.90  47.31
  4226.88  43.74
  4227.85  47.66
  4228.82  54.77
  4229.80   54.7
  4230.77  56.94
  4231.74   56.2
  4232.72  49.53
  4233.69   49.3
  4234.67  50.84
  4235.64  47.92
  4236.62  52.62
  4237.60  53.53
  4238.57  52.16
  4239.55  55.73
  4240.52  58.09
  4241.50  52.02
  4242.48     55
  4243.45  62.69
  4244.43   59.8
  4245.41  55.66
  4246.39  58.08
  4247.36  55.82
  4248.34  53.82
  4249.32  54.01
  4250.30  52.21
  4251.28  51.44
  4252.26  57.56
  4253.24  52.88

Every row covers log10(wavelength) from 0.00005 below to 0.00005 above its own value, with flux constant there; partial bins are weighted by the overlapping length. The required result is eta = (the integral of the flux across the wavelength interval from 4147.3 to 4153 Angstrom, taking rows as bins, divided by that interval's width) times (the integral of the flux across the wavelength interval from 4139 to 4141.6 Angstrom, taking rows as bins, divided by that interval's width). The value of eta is 3369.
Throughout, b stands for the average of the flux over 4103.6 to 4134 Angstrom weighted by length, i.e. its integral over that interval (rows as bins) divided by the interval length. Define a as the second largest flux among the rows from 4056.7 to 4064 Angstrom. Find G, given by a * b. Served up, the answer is 2941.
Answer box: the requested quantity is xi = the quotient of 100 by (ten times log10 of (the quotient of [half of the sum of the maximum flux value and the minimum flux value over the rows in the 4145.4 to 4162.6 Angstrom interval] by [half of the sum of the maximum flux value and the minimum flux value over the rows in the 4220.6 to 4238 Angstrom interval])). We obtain 174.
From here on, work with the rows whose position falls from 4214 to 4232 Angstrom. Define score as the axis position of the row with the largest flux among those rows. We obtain 4220.07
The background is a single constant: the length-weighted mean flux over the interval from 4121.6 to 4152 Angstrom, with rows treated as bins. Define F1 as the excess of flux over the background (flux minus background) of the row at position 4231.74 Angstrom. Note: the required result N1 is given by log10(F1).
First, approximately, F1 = 1.1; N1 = 0.1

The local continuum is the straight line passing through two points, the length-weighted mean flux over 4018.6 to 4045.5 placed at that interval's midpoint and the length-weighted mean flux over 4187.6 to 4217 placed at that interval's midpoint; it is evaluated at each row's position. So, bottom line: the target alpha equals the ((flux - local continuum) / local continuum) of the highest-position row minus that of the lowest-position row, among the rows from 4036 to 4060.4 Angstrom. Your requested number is -0.02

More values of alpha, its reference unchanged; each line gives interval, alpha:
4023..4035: 0.03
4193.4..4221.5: -0.06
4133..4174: -0.13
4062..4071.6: 0.01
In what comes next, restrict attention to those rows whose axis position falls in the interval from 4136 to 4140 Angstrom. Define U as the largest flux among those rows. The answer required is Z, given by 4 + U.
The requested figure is 64.0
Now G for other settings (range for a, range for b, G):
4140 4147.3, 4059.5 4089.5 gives 3116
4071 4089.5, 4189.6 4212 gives 3213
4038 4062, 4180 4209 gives 3501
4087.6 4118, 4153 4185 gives 2969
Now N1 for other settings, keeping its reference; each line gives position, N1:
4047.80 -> 0.6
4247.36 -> -0.1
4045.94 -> 0.3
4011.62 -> 0.4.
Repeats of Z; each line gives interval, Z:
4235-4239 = 57.5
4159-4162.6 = 60.9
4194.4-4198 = 61.1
